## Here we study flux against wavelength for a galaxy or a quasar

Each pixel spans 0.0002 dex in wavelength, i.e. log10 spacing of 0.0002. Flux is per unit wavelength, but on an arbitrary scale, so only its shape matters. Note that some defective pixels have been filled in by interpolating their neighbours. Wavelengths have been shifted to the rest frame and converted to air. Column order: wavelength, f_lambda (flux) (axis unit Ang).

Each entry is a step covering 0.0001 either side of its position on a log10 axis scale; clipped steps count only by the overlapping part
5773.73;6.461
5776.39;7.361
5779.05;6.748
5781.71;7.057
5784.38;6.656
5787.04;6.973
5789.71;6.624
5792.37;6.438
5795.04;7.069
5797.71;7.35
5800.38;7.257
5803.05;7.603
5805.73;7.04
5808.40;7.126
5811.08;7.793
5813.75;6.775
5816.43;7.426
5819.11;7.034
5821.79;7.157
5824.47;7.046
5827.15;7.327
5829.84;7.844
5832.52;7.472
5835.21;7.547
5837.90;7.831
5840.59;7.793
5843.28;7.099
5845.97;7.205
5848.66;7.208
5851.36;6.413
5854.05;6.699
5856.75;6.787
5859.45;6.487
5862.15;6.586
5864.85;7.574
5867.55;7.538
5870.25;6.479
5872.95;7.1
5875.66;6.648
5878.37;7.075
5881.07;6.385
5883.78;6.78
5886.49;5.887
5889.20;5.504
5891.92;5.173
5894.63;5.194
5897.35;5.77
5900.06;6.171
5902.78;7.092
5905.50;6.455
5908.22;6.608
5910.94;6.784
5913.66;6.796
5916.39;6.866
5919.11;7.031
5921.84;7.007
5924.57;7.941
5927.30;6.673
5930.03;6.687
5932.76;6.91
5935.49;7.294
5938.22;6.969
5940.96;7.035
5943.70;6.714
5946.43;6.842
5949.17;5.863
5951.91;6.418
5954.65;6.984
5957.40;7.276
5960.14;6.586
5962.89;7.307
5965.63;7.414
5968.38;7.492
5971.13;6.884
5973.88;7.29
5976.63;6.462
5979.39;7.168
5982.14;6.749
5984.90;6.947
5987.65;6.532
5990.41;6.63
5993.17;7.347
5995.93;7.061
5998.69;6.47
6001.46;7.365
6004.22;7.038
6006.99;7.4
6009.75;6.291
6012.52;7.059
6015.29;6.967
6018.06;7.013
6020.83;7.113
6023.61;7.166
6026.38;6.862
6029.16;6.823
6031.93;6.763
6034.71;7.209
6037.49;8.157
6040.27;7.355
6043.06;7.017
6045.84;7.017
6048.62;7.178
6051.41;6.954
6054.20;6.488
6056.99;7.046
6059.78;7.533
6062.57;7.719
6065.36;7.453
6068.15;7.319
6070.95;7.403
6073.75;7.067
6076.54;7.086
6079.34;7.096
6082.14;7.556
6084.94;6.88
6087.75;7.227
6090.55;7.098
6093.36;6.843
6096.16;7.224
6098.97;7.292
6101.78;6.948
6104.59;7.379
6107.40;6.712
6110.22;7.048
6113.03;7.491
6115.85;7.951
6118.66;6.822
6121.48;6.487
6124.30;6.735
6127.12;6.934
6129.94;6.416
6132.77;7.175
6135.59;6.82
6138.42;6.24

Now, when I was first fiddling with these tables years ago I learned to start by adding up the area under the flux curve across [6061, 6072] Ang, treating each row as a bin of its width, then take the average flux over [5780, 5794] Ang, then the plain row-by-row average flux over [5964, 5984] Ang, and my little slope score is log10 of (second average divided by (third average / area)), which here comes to 1.90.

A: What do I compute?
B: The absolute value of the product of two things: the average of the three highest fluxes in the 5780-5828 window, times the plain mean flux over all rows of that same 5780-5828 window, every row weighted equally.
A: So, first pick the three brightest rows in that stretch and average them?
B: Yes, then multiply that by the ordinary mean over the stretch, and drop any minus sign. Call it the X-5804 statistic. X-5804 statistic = 54.0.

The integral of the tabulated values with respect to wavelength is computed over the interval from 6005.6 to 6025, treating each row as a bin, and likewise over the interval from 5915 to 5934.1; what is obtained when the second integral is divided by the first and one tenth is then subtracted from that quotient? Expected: 0.89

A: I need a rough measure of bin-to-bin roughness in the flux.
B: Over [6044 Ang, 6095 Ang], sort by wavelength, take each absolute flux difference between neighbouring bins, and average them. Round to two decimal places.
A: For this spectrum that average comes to 0.28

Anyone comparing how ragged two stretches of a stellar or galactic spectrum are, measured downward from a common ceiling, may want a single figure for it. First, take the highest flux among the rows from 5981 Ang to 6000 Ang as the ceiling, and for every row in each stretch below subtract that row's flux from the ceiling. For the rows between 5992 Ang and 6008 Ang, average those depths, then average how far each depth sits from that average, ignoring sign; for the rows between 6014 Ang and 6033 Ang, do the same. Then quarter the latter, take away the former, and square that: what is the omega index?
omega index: 0.051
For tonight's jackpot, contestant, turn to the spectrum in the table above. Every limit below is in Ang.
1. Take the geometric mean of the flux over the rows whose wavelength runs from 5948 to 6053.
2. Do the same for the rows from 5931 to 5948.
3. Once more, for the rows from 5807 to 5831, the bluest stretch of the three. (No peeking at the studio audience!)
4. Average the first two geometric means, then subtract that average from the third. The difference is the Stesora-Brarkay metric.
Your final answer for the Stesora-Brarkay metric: 0.30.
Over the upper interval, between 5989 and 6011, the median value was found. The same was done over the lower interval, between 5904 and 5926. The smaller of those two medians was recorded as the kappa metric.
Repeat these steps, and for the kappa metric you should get 6.83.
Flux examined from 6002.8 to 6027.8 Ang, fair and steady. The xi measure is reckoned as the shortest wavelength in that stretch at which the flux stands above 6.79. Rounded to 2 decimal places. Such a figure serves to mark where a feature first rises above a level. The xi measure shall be 6004.22 Ang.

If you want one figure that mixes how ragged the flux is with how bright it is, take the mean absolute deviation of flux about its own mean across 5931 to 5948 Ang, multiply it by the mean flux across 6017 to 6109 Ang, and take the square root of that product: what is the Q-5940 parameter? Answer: 1.00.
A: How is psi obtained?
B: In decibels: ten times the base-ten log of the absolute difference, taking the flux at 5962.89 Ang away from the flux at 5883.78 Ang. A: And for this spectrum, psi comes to -2.8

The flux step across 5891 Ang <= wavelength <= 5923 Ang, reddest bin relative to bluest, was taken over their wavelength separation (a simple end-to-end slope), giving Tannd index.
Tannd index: 0.061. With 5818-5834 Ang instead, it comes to 0.033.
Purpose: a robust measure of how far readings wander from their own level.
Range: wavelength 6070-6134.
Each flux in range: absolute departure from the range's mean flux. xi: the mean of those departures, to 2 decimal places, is 0.26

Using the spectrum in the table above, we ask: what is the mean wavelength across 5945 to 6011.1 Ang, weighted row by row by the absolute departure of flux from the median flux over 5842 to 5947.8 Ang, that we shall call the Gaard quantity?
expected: 5977.8 Ang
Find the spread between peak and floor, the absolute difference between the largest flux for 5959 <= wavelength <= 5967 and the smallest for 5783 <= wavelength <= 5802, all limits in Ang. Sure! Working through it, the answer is 1.0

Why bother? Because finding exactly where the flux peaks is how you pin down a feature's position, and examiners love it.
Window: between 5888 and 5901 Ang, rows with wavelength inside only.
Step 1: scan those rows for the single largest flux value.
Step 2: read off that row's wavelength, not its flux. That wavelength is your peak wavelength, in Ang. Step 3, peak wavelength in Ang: 5900.06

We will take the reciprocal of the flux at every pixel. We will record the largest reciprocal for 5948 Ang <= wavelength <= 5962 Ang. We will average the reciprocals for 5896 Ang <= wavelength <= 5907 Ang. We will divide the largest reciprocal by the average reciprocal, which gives 1.08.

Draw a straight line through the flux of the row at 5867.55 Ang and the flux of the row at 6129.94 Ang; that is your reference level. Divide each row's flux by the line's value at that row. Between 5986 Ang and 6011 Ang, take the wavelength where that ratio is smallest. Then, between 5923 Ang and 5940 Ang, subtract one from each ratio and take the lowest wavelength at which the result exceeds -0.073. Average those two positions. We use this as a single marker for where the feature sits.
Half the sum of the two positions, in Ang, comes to 5967.2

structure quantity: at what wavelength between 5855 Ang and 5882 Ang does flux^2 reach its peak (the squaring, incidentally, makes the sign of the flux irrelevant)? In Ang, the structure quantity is 5864.85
